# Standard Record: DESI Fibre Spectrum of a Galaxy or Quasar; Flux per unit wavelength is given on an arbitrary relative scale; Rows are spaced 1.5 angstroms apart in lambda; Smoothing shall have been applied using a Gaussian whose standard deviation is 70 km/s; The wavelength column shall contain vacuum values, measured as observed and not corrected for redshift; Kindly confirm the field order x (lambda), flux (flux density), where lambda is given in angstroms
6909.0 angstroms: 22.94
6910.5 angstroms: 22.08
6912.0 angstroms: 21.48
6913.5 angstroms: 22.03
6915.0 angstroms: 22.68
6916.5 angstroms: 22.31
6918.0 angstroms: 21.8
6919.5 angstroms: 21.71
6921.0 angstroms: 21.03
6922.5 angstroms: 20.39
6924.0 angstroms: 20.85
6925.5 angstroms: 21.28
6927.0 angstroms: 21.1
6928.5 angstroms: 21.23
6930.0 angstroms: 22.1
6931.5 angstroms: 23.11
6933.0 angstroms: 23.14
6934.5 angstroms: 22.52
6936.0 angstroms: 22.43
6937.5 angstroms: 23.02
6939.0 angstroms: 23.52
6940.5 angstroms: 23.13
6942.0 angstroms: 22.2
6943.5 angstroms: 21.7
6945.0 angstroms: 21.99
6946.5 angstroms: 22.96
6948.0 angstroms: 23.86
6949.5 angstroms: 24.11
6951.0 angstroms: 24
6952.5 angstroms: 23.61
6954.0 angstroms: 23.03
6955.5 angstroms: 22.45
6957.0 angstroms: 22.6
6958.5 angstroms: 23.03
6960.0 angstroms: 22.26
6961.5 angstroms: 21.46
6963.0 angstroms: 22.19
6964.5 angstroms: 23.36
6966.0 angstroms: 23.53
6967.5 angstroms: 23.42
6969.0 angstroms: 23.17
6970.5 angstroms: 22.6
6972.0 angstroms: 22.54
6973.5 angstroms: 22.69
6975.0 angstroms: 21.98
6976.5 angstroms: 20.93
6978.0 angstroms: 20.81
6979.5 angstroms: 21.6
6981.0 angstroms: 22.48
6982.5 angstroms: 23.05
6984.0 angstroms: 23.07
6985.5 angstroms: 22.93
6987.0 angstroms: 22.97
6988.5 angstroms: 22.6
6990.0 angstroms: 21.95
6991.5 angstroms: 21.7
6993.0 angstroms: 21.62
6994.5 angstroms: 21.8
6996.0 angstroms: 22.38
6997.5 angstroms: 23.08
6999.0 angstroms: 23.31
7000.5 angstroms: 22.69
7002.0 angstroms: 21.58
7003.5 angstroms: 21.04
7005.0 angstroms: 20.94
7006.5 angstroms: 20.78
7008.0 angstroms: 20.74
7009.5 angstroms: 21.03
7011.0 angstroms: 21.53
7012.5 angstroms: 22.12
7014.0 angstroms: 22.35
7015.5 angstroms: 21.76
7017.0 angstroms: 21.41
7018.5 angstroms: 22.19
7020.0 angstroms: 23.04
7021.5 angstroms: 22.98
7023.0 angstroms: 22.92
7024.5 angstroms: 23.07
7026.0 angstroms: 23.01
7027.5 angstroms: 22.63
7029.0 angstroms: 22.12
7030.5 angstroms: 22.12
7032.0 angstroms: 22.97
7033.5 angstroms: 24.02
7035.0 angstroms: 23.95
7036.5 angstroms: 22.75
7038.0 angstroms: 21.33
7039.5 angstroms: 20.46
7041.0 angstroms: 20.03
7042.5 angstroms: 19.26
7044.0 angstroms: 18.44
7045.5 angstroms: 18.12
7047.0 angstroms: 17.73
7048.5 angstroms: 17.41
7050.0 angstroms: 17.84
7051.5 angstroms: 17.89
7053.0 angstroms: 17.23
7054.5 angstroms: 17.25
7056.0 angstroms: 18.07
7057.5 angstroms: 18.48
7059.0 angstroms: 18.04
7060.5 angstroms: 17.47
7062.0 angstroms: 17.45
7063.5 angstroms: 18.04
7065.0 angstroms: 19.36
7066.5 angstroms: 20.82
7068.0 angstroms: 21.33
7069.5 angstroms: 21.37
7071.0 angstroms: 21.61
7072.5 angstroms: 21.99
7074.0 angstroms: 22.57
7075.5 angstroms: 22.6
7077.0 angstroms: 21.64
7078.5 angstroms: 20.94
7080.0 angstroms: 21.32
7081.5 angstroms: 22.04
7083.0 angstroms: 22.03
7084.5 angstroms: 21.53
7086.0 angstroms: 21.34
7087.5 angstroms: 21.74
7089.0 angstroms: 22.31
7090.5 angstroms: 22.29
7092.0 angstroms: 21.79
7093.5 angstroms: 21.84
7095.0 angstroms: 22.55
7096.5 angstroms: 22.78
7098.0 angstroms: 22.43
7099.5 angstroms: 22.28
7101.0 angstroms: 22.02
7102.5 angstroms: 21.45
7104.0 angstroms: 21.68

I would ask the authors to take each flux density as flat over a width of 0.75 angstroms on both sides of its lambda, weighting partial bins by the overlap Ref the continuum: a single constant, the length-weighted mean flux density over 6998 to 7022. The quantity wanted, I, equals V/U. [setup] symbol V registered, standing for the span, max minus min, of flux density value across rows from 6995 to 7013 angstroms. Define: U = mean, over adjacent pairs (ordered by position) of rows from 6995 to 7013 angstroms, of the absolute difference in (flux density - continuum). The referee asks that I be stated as 5.8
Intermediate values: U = 0.444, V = 2.57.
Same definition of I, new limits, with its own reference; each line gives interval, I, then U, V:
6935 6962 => 4.9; 0.537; 2.65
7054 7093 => 10.8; 0.494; 5.35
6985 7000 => 4.9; 0.342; 1.69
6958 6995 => 6.1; 0.443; 2.72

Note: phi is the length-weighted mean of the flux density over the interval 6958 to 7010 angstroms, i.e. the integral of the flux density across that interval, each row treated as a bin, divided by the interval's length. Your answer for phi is 22.2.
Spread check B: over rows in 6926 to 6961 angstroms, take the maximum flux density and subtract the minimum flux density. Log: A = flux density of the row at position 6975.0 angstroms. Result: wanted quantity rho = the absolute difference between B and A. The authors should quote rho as 19.0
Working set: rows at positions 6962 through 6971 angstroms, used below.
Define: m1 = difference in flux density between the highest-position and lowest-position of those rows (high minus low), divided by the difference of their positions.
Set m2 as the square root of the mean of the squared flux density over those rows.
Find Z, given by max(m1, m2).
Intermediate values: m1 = 0.055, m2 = 23.1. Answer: 23.1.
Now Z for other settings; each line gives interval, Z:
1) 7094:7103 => 22.3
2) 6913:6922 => 21.9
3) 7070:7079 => 21.9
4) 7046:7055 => 17.6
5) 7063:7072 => 20.5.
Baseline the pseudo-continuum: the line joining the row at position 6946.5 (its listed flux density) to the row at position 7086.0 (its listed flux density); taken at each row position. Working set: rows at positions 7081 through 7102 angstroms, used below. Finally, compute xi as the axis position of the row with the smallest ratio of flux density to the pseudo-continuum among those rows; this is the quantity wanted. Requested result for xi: 7086.0 angstroms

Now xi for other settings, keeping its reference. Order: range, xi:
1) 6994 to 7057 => 7053.0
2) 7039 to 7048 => 7047.0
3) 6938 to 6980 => 6978.0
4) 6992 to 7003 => 6993.0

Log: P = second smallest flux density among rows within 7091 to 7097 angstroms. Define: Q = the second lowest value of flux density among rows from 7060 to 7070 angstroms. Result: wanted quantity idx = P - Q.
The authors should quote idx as 4.4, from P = 21.84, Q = 17.47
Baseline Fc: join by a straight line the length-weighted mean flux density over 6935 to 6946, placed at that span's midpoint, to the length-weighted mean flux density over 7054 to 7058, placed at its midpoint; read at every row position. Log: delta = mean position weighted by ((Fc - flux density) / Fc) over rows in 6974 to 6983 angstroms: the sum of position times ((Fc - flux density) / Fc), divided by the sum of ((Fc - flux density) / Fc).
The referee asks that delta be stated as 6980.9 angstroms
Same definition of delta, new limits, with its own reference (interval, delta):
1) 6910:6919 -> 6914.0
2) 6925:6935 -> 6927.4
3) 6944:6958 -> 6951.4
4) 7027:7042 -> 7033.6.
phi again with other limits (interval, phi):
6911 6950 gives 22.2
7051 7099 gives 20.7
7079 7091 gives 21.8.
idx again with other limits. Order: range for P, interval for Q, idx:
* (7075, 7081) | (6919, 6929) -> 0.5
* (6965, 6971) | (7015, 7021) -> 1.4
